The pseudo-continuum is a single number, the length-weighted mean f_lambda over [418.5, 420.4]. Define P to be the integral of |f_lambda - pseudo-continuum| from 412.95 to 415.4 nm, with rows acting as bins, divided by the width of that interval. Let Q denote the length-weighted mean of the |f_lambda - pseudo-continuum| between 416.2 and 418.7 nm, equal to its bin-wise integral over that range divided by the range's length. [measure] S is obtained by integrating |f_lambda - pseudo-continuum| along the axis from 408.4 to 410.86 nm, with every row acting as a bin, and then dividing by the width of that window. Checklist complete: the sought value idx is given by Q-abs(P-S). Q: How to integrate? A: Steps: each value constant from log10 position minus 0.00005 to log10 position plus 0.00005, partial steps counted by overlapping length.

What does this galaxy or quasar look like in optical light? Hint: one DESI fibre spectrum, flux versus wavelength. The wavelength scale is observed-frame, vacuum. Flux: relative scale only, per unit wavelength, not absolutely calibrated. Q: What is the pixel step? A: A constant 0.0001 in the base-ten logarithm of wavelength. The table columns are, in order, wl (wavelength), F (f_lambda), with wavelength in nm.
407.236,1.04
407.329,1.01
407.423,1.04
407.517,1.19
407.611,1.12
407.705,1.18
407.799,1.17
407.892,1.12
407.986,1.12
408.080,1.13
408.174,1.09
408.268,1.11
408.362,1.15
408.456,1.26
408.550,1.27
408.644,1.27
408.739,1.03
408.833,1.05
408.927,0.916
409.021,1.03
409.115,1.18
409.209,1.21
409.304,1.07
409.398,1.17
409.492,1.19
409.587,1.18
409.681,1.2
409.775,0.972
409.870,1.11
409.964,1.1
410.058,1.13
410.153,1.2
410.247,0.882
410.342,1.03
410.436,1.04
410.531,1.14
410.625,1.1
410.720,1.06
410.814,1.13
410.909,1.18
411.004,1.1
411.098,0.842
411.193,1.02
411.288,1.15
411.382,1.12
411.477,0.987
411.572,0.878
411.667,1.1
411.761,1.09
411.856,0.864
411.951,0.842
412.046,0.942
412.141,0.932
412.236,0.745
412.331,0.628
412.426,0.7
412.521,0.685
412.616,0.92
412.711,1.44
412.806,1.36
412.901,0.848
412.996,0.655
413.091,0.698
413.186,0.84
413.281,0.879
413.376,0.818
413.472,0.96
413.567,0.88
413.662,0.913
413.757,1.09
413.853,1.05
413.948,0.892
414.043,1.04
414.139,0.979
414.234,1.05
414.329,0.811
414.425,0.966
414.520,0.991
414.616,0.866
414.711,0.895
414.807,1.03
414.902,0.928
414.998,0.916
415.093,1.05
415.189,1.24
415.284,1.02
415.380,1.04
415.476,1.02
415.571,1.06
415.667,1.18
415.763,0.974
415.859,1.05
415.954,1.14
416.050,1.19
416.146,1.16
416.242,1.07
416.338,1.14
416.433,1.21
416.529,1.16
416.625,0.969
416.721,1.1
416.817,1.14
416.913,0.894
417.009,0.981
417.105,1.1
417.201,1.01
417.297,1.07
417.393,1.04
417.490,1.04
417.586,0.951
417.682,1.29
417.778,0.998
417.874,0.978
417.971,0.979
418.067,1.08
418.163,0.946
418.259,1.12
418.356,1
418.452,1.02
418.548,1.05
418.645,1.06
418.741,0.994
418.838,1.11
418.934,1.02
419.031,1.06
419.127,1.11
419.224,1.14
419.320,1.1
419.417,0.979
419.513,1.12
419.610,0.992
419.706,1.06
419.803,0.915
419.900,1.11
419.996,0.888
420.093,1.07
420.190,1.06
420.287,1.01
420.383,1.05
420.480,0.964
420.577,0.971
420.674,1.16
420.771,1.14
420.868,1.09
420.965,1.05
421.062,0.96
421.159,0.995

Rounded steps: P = 0.123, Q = 0.07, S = 0.099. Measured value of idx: 0.04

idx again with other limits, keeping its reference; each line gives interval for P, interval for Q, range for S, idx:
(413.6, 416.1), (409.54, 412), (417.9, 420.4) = 0.07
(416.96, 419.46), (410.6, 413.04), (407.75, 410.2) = 0.13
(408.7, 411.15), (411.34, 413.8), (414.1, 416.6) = 0.20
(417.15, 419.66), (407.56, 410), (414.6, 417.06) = 0.07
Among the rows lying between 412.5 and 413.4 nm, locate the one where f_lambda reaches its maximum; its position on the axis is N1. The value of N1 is 412.711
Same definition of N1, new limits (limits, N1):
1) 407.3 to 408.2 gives 407.517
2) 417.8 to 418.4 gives 418.259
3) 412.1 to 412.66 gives 412.141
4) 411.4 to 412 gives 411.667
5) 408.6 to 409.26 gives 408.644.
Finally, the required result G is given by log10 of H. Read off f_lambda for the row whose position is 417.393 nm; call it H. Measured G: 0.017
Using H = 1.04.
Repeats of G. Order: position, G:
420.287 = 0.004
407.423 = 0.017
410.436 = 0.017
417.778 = -0.001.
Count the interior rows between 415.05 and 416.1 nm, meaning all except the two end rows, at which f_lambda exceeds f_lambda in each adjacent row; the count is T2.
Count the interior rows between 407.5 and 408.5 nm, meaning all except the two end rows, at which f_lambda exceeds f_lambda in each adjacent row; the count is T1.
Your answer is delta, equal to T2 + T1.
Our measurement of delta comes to 5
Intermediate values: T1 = 2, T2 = 3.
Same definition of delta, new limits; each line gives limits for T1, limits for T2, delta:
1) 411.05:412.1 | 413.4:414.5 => 5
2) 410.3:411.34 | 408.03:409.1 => 3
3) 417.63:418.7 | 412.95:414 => 5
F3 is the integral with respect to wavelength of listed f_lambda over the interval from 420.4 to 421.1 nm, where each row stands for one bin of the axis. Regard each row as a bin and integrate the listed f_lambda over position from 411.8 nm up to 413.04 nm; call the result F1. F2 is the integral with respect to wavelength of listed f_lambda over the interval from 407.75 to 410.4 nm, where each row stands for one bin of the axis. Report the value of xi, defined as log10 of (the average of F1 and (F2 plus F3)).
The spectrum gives 0.38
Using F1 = 1.10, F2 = 3.0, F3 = 0.73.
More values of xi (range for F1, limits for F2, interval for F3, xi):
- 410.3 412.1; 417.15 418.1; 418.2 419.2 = 0.29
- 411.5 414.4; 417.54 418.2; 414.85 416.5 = 0.41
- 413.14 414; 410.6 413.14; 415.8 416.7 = 0.33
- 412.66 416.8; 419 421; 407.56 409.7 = 0.64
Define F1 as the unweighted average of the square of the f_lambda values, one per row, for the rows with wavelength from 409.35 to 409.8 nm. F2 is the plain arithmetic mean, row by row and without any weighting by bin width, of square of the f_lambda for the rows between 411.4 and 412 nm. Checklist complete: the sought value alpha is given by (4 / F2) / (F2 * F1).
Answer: 3.5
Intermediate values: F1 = 1.31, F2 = 0.93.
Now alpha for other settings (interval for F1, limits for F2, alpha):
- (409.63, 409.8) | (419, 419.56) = 2.4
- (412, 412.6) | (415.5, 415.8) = 4.9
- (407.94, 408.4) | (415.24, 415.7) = 2.5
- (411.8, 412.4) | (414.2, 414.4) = 7.4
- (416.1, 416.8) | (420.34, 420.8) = 2.5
